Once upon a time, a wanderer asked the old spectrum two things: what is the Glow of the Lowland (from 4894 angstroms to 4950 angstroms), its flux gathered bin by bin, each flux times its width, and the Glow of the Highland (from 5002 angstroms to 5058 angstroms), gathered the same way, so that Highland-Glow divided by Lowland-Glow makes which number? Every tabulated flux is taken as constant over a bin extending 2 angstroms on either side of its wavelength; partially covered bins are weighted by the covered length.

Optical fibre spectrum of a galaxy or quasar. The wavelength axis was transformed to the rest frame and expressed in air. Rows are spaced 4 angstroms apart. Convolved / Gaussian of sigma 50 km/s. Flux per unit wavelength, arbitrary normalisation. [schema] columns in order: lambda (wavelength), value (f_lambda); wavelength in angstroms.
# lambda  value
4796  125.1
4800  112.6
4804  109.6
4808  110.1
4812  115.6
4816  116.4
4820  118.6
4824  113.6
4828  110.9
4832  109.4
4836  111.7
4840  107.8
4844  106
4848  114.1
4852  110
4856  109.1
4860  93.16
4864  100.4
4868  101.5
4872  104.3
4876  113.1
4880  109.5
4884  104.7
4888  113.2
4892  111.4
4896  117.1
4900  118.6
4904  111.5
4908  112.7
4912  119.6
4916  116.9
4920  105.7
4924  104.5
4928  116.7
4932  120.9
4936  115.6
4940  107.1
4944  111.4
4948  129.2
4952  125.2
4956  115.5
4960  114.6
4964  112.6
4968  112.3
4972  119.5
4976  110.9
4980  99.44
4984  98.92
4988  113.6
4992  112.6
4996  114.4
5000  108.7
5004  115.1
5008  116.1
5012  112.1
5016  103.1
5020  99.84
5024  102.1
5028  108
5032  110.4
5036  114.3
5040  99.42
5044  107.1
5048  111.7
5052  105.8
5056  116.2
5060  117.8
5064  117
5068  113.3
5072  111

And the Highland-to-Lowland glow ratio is 0.95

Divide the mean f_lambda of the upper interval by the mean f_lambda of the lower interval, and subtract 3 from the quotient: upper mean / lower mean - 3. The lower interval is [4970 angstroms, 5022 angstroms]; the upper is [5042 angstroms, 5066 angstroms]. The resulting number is -1.97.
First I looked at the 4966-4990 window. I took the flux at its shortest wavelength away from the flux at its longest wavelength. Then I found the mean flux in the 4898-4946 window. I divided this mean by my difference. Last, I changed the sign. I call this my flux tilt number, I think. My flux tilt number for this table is -87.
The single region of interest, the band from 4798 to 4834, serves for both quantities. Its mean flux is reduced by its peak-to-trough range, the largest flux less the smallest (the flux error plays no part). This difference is 104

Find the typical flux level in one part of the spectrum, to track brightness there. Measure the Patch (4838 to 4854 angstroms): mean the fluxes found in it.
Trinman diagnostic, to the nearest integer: 109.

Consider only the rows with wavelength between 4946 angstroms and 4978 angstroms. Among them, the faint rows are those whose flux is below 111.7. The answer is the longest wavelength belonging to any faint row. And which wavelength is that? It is 4976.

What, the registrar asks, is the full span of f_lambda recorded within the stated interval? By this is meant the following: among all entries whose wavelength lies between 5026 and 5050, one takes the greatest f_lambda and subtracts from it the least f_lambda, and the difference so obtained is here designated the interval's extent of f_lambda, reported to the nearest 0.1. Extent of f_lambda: 14.9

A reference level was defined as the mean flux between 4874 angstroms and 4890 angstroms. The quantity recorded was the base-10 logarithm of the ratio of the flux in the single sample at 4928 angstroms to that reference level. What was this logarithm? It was 0.03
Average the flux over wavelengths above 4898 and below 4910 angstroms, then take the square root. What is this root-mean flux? 10.7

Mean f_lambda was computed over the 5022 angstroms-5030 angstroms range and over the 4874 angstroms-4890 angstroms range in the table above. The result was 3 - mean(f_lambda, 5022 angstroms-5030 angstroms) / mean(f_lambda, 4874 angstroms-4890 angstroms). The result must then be 2.05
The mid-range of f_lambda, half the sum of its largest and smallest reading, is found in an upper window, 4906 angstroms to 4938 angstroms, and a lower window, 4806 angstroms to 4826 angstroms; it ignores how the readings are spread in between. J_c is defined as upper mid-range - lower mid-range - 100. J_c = -102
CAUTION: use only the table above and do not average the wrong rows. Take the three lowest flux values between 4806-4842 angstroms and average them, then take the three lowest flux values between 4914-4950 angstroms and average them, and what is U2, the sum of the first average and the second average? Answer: 215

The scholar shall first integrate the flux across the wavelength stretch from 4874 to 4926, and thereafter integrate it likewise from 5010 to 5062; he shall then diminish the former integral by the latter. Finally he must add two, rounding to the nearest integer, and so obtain 205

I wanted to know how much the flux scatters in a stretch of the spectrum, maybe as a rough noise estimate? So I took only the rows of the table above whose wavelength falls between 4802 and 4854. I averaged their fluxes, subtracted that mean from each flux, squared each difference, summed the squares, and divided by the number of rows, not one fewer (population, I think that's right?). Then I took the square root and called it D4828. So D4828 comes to 3.5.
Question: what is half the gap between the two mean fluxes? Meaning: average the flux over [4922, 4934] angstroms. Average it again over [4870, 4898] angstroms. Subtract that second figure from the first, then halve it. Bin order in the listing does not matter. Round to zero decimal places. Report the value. 2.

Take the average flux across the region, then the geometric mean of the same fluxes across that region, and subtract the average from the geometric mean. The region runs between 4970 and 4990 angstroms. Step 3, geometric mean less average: -0.30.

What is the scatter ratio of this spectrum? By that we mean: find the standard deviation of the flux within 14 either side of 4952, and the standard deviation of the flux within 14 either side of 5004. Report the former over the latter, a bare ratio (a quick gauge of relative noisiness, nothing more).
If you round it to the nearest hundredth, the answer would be 1.74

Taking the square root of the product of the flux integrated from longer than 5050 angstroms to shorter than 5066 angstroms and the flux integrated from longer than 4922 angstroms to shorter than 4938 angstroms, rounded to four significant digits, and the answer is 1829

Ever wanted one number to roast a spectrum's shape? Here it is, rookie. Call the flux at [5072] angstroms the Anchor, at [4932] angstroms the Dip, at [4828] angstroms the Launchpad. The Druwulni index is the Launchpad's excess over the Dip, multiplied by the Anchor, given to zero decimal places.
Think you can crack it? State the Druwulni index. -1110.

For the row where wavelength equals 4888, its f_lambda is 113.2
